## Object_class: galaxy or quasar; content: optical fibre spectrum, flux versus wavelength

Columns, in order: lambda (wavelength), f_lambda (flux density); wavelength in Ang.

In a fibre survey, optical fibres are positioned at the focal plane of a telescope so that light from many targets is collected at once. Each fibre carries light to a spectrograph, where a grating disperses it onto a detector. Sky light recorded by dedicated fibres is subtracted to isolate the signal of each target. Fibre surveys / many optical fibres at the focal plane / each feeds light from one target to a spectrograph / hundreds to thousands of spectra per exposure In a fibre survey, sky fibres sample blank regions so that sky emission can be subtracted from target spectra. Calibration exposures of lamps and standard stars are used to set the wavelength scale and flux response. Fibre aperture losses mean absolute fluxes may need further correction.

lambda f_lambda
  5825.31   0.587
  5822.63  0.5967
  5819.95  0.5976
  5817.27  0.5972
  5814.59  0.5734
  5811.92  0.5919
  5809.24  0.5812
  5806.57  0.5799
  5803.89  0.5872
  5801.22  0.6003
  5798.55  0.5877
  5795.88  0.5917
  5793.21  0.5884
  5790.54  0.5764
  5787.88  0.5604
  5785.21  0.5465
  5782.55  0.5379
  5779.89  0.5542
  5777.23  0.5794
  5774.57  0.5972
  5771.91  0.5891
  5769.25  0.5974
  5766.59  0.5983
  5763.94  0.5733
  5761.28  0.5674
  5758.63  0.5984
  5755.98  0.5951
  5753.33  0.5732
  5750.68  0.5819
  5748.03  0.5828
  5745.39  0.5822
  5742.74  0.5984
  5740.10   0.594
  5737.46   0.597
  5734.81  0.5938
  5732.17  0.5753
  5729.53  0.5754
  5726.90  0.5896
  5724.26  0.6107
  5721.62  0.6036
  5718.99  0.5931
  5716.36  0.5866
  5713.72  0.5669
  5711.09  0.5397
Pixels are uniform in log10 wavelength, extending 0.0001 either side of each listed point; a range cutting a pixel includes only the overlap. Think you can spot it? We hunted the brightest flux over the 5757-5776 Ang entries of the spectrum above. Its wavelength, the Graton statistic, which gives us 5758.63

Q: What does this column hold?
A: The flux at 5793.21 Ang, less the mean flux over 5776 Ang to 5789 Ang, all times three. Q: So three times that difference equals 0.10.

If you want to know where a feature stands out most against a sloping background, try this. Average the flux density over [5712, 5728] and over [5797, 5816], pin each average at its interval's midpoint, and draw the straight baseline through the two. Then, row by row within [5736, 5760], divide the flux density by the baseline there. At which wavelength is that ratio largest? 5758.63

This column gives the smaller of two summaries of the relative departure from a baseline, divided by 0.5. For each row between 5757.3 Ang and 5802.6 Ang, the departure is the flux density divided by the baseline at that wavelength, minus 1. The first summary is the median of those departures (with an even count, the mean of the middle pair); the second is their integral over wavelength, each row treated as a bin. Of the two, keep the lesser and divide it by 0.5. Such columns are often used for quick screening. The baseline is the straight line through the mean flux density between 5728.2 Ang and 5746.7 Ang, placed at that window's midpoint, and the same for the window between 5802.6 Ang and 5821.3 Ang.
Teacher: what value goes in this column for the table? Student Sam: -1.3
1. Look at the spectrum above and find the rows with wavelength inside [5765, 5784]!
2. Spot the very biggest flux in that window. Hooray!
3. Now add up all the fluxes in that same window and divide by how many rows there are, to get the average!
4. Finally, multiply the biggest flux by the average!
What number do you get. 0.346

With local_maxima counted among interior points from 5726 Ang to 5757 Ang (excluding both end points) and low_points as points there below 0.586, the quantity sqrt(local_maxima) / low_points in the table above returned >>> 0.29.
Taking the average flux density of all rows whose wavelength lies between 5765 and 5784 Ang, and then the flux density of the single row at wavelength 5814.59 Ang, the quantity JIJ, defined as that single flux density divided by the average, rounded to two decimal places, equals 0.99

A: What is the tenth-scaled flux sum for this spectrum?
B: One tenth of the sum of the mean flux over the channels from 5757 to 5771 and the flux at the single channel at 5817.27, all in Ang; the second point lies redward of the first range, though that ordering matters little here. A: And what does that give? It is 0.1184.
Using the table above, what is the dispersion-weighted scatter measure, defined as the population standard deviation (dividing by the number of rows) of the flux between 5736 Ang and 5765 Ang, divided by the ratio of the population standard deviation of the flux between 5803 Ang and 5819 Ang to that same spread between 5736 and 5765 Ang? 0.015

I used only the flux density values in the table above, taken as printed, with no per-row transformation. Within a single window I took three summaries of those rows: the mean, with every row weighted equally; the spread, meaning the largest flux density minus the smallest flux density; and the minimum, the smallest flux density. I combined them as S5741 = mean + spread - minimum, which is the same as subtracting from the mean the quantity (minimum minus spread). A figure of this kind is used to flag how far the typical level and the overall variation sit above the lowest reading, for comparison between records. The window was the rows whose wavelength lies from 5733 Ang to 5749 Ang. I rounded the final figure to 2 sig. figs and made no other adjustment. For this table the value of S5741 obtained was 0.025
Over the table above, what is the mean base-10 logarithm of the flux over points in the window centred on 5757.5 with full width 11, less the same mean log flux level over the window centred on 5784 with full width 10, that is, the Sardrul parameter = 0.026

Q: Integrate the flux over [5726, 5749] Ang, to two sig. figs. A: 14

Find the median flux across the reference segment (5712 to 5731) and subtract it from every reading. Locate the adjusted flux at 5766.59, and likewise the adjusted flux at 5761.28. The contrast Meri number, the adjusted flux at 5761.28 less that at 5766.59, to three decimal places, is -0.031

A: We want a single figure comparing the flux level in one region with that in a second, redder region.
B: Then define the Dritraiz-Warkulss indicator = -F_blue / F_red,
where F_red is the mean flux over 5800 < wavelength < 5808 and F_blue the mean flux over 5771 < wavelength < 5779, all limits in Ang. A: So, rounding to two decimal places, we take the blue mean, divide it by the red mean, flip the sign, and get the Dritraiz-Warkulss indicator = -1.00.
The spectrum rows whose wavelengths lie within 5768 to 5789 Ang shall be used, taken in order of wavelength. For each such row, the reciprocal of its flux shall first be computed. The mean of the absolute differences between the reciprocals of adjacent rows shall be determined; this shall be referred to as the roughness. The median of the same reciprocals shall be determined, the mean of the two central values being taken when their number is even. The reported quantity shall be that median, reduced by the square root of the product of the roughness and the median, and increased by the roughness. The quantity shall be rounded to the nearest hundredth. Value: 1.52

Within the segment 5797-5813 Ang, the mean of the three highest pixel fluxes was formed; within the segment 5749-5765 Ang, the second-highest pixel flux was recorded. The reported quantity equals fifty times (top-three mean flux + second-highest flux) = 59.4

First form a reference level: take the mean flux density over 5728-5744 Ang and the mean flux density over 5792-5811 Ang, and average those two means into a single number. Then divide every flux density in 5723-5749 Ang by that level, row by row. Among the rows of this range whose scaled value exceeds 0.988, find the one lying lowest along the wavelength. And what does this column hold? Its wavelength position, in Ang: 5724.26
